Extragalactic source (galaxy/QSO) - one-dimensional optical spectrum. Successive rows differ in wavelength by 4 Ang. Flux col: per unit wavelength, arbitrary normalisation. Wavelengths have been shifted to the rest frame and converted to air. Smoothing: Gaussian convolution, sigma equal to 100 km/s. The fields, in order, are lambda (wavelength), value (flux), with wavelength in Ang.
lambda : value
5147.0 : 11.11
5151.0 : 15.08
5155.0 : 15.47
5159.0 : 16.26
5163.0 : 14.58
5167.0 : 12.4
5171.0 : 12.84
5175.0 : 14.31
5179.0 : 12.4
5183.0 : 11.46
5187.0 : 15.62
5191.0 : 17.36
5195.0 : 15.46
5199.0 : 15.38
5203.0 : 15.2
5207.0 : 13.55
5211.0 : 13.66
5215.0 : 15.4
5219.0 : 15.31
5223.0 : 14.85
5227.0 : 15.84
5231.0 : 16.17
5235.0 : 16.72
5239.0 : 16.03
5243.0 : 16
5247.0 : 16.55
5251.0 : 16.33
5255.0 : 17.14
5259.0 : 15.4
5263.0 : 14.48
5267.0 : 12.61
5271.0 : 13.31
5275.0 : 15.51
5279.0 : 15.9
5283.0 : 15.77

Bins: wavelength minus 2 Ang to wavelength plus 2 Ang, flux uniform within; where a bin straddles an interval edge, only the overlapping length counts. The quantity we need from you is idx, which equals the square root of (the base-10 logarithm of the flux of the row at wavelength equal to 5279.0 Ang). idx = 1.10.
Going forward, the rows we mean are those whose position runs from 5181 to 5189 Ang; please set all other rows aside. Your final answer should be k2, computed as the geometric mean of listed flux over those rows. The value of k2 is 13.4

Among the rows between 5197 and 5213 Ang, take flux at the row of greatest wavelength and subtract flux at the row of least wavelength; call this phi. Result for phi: -1.7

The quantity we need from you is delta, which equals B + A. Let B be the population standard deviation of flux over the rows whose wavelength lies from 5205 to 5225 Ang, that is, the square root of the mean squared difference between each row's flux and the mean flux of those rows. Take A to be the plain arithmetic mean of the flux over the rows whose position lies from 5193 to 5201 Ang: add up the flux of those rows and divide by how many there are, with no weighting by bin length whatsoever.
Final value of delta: 16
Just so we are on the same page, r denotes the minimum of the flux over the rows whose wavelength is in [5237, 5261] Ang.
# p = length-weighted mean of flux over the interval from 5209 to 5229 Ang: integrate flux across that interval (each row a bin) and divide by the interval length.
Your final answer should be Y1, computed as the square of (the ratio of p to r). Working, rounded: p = 15.0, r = 15.4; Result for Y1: 1.0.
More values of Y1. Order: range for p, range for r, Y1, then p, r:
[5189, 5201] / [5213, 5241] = 1.2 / 16.1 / 14.85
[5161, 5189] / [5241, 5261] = 0.8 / 13.4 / 15.4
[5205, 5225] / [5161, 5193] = 1.6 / 14.6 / 11.46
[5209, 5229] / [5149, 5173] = 1.5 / 15.0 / 12.4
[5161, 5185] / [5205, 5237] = 0.9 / 13.0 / 13.55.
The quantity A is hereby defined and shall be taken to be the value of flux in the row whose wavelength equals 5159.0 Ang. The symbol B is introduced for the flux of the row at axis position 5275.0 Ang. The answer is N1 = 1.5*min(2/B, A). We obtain 0.193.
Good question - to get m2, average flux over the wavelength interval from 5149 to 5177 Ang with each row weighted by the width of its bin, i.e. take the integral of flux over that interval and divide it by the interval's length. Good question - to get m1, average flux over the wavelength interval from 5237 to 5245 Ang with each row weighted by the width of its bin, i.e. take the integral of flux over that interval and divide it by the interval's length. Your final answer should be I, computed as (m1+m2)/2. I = 15.2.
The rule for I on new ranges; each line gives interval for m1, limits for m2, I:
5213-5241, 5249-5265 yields 15.8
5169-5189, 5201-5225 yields 14.0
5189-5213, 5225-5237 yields 15.7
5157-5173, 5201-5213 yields 14.1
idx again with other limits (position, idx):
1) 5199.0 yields 1.09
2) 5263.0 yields 1.08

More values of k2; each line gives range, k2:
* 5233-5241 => 16.4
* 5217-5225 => 15.1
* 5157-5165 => 15.4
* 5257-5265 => 14.9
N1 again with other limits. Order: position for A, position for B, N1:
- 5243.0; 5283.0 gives 0.190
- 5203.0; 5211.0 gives 0.220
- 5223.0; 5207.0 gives 0.221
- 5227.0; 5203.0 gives 0.197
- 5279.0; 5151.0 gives 0.199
